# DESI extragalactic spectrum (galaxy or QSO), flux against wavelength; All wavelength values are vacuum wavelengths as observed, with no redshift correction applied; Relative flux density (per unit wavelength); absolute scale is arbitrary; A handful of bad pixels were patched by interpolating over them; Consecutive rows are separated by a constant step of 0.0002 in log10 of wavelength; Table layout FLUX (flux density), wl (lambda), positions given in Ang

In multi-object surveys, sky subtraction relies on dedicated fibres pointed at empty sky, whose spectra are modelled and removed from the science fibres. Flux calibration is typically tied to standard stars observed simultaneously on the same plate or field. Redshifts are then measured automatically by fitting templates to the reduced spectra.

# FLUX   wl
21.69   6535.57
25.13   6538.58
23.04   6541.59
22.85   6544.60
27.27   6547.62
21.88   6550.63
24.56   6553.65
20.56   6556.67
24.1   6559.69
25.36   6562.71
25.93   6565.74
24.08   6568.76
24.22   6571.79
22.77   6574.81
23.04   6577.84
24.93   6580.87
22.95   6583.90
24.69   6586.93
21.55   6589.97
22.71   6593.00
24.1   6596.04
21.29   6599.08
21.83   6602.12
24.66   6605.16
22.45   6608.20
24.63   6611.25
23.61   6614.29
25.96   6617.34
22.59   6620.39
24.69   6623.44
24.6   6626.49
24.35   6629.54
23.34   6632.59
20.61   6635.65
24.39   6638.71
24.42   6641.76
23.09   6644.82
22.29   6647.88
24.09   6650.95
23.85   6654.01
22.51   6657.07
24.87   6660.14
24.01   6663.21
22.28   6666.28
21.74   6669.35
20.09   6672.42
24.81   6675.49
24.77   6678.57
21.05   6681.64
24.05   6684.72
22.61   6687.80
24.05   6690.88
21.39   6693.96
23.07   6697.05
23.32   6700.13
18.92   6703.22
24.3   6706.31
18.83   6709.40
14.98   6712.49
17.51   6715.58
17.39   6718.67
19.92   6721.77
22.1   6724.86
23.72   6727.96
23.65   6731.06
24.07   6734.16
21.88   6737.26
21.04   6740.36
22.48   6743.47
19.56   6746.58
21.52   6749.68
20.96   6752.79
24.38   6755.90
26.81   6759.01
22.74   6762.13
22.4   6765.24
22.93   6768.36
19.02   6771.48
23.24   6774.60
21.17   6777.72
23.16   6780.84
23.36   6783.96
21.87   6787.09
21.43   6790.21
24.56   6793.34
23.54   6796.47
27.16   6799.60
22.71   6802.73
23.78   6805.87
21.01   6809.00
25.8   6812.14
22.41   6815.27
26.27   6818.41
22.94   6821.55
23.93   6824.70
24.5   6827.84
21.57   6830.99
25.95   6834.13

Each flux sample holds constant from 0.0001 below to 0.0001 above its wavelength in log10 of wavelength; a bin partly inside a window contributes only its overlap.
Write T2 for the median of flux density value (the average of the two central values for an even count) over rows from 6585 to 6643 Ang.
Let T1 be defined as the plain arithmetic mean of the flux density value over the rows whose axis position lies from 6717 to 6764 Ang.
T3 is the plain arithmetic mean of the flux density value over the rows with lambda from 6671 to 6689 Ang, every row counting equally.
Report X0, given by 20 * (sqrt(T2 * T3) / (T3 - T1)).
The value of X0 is 628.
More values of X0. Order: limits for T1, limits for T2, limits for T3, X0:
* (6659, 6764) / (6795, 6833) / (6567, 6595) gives 334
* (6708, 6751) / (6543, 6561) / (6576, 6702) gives 174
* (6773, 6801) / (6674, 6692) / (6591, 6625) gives 2112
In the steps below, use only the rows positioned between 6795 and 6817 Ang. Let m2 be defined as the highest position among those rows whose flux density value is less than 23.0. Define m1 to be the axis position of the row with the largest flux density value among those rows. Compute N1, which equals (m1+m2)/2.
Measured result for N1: 6807.4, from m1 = 6799.60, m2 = 6815.27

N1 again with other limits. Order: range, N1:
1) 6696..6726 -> 6715.6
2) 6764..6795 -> 6791.8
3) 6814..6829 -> 6820.0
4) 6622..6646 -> 6629.5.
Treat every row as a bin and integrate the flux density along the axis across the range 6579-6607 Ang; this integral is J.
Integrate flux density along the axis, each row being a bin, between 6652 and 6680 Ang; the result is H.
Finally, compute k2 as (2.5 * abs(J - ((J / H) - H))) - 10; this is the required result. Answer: 3236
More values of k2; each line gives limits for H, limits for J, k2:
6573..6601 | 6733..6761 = 3181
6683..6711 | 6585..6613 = 3162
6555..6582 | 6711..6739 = 3042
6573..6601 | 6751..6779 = 3189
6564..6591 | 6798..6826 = 3277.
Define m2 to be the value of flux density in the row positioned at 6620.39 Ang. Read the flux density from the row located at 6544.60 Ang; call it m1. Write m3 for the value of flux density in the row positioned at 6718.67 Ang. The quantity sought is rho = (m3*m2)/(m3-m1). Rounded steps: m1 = 22.85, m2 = 22.59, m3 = 17.39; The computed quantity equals -72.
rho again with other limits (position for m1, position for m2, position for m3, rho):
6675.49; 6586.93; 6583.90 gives -305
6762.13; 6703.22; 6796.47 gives 557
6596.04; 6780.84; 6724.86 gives -256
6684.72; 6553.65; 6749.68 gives -209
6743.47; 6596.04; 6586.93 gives 269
